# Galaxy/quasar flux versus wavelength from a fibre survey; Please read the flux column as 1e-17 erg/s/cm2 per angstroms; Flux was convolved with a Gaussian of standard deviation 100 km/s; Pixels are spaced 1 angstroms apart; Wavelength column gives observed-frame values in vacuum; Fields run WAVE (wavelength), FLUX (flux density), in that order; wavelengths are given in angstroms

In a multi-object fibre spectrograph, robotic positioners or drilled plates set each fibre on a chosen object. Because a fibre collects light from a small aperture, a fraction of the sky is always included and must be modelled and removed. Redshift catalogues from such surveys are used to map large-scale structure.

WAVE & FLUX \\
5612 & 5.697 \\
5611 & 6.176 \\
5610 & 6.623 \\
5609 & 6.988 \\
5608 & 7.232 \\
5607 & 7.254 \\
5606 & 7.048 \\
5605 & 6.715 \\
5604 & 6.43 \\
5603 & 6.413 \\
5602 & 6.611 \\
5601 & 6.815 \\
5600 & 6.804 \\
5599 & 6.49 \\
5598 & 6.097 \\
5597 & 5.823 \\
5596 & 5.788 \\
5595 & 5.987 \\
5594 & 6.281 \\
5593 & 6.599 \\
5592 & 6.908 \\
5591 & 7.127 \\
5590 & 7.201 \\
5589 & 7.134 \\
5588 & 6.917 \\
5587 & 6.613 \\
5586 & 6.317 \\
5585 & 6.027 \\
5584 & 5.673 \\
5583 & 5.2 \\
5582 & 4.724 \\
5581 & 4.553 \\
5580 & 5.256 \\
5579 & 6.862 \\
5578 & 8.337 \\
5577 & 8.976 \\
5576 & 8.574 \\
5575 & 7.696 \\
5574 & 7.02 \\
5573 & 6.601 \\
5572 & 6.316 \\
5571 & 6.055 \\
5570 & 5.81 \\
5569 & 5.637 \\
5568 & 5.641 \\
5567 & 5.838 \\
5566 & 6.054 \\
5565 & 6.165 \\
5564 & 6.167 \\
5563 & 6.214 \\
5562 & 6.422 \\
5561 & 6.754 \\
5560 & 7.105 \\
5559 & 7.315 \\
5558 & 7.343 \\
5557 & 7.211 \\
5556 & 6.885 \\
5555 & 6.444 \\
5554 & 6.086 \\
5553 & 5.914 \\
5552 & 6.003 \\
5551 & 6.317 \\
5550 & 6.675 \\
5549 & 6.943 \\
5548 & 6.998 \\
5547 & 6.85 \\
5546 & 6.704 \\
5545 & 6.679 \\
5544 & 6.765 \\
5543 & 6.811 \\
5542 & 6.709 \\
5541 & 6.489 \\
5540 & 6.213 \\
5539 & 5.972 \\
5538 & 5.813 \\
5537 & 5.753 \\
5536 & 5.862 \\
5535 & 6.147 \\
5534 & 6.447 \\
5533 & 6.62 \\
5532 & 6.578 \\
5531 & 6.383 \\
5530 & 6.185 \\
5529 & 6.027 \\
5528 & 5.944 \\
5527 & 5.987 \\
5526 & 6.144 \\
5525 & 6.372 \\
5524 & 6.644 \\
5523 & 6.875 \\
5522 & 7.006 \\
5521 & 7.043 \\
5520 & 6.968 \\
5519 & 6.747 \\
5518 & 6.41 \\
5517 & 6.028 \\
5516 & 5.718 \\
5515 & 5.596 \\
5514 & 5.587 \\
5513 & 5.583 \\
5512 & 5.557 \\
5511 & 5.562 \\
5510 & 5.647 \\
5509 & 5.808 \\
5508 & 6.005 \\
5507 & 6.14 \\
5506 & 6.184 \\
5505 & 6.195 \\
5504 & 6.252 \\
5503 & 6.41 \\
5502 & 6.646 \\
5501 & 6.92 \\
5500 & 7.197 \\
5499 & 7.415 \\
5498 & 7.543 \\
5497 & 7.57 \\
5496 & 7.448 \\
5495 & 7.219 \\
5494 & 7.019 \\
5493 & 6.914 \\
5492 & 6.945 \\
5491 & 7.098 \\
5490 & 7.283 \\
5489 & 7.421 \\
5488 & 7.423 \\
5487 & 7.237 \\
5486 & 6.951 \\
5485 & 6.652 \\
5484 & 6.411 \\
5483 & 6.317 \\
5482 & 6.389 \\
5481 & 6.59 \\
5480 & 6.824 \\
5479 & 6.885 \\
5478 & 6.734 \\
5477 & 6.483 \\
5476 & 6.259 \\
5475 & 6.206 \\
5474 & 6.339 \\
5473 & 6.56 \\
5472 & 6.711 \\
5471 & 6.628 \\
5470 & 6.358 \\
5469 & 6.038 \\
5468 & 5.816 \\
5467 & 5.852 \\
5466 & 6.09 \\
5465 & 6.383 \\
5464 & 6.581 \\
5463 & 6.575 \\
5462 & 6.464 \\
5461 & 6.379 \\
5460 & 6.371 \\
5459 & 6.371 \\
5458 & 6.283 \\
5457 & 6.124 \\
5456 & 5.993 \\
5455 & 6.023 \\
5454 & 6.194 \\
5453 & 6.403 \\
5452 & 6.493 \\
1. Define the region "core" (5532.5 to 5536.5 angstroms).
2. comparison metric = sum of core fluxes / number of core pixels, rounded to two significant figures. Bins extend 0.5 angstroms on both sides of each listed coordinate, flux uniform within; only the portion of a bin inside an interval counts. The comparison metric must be 6.3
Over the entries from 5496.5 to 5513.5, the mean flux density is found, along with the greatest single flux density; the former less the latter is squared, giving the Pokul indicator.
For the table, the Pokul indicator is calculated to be 1.4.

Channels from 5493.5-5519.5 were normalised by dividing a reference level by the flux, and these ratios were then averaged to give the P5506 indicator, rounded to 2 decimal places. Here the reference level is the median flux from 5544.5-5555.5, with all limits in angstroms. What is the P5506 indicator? 1.05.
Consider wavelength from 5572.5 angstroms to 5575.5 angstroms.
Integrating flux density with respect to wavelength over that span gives 21.3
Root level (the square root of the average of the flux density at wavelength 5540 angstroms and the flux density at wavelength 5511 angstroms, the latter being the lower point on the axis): 2.43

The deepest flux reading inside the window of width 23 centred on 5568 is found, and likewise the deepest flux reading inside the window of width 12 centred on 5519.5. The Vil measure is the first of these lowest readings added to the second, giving 11.2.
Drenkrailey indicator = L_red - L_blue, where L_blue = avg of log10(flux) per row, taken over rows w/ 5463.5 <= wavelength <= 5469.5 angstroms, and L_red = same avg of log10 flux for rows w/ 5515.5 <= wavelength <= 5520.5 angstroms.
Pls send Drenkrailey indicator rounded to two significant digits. 0.017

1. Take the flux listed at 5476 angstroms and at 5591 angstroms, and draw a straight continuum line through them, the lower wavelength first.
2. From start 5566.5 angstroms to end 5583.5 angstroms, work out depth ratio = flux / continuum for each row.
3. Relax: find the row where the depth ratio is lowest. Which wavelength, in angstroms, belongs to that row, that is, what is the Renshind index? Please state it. 5581 angstroms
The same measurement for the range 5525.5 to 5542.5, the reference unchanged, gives 5537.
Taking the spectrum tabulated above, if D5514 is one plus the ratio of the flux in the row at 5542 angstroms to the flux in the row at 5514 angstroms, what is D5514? 2.20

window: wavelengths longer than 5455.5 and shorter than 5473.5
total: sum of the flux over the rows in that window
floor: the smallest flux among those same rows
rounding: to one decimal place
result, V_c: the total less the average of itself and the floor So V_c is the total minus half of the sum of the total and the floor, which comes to 53.9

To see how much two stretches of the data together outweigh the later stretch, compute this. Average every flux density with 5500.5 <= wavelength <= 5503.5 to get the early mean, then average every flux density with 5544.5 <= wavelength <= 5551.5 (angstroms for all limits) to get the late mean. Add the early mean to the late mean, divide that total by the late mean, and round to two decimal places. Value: 1.99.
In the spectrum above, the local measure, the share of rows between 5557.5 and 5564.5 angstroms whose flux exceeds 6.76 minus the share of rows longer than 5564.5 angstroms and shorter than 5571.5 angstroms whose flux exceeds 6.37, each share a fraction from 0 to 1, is 0.43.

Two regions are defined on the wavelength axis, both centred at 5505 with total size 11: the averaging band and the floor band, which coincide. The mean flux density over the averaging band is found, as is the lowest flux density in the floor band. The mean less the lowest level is 0.66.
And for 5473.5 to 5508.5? 0.78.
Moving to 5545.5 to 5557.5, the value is 0.67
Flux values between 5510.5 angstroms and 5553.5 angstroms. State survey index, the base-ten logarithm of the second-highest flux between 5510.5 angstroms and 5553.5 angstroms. 0.845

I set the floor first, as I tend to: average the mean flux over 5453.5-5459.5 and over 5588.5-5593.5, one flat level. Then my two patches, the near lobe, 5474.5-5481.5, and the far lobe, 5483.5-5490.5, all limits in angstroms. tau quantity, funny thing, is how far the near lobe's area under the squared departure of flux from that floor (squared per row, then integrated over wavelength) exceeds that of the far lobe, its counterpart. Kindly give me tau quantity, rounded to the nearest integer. -2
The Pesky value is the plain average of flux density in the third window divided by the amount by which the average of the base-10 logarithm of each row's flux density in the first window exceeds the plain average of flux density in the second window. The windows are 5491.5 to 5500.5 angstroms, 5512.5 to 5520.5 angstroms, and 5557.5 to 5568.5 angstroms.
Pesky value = -1.24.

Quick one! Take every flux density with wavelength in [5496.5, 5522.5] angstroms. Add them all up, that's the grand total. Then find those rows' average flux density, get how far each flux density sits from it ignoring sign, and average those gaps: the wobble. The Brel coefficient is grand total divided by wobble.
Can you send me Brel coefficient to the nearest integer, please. 292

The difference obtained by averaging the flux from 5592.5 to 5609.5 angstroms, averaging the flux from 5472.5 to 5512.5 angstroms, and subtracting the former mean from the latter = 0.11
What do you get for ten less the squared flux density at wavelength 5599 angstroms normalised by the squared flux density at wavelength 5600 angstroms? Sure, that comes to 9.09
